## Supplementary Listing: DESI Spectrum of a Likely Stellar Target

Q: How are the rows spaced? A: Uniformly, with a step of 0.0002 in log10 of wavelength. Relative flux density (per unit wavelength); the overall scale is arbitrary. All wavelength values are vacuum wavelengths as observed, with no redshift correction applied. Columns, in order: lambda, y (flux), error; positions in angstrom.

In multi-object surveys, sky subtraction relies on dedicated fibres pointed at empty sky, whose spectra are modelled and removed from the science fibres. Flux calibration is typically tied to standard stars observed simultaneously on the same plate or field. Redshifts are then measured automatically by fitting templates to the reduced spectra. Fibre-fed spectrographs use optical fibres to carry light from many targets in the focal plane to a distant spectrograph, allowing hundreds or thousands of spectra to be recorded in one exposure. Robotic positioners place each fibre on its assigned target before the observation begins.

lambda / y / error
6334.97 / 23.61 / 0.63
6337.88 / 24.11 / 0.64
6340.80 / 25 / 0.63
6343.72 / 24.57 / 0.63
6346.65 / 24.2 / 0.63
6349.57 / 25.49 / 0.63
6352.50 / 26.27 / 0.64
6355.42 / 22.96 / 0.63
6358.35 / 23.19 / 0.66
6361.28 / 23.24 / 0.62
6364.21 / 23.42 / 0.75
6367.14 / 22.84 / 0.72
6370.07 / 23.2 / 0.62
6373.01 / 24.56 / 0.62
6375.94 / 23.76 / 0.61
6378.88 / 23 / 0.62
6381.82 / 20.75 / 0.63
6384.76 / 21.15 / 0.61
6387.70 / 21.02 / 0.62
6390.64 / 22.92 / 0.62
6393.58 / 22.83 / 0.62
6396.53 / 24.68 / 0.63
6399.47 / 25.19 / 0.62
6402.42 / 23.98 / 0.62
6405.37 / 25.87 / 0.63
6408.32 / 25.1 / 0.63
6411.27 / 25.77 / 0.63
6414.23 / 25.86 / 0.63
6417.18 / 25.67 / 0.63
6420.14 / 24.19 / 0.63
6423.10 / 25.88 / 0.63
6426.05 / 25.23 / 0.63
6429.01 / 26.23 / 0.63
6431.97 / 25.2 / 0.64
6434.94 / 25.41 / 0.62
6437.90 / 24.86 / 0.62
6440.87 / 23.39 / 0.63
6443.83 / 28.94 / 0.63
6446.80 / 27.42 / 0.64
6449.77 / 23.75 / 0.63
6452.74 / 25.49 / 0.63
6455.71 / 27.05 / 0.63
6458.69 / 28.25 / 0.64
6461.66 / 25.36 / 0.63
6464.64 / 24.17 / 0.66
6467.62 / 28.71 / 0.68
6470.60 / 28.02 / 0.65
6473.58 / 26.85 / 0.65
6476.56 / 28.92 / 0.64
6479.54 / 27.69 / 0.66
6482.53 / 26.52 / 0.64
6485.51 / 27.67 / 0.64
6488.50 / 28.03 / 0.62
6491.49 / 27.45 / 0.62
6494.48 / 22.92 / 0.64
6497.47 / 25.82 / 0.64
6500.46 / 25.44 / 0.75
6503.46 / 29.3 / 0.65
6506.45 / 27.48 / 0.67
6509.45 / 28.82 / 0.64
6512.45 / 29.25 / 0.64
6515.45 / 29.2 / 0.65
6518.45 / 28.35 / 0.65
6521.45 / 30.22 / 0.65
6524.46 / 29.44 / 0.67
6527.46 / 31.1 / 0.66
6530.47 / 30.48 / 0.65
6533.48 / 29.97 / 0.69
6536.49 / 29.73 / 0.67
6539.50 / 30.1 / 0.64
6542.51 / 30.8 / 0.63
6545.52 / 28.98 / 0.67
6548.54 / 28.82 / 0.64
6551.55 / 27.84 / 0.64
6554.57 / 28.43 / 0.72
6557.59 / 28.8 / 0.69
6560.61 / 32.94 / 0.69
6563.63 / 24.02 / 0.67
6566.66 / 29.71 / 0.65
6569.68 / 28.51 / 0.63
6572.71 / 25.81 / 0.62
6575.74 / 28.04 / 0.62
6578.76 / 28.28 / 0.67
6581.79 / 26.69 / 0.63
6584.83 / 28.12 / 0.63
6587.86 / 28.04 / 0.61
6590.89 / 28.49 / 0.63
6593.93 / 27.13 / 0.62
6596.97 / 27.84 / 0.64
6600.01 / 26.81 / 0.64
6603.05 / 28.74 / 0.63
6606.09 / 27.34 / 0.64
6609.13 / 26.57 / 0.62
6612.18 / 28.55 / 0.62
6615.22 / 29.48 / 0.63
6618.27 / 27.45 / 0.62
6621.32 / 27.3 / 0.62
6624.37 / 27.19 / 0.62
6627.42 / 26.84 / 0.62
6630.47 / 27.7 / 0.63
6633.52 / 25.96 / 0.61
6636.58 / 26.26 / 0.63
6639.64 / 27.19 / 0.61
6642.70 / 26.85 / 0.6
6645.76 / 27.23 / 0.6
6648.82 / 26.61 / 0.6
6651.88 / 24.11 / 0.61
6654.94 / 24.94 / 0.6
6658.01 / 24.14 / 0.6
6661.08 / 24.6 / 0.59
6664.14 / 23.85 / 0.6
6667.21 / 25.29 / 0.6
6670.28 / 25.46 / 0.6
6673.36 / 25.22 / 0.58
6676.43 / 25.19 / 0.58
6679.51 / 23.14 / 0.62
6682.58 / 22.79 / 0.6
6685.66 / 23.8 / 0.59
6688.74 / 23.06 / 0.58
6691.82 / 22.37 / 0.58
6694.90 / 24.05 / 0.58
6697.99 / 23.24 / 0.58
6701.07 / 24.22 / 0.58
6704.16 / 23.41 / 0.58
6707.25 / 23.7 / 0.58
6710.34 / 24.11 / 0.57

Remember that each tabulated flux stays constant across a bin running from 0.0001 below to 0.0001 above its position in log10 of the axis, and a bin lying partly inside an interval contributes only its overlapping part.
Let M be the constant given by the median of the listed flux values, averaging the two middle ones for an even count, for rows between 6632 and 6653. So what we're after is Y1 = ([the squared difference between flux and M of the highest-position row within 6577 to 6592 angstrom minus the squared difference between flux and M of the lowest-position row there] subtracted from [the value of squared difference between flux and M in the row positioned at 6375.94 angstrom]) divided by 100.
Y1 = 0.07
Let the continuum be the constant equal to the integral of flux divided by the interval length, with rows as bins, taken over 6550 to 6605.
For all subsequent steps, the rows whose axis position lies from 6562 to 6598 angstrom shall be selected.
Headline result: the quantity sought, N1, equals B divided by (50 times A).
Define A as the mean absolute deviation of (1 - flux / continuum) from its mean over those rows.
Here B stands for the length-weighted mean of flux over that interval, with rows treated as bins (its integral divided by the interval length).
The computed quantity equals 14.1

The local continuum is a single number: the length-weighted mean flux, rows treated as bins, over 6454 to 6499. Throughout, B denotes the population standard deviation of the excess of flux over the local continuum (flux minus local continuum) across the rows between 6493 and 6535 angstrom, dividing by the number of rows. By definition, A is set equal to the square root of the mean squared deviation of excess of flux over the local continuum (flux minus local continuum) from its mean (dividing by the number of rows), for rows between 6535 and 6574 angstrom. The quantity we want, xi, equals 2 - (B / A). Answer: 1.0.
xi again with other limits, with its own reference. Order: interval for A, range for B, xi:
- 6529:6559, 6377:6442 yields 0.2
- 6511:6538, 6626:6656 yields 0.6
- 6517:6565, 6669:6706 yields 1.5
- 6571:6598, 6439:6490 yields -0.1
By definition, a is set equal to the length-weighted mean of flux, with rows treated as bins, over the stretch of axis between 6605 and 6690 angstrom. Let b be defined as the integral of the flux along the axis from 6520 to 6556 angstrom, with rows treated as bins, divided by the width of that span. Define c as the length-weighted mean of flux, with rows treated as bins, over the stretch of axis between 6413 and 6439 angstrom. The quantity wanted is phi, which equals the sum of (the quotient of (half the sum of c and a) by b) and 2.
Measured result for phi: 2.86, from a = 26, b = 30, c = 25.4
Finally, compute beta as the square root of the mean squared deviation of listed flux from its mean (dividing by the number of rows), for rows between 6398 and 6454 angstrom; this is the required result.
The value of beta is 1.2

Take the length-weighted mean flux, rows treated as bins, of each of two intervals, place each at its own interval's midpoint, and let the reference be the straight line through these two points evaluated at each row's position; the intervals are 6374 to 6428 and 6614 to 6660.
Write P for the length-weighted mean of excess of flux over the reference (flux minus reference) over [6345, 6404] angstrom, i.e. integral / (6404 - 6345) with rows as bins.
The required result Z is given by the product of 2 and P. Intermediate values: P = -0.4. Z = -1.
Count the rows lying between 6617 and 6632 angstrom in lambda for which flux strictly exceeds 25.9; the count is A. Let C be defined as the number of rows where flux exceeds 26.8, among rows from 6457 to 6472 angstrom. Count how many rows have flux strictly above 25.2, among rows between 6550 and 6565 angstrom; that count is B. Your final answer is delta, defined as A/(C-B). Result -5.0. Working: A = 5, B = 4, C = 3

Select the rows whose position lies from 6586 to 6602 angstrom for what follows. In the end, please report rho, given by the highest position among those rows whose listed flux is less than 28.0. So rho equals 6600.01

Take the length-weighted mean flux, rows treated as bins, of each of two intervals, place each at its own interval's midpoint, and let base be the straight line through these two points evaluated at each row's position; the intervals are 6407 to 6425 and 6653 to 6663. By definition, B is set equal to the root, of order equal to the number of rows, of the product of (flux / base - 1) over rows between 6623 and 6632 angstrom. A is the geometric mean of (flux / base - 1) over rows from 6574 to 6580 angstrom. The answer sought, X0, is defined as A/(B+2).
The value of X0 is 0.064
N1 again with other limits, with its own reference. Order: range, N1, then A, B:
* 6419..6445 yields 13.9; 0.037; 25.5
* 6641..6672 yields 14.4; 0.035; 25.3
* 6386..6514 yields 9.1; 0.057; 26.0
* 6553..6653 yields 13.8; 0.040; 27.6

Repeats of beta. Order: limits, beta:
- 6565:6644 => 1.0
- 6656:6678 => 0.6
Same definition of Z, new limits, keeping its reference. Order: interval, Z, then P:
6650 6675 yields -4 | -2.1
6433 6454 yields 2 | 1.1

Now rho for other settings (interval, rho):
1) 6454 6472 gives 6464.64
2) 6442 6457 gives 6455.71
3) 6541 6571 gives 6563.63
